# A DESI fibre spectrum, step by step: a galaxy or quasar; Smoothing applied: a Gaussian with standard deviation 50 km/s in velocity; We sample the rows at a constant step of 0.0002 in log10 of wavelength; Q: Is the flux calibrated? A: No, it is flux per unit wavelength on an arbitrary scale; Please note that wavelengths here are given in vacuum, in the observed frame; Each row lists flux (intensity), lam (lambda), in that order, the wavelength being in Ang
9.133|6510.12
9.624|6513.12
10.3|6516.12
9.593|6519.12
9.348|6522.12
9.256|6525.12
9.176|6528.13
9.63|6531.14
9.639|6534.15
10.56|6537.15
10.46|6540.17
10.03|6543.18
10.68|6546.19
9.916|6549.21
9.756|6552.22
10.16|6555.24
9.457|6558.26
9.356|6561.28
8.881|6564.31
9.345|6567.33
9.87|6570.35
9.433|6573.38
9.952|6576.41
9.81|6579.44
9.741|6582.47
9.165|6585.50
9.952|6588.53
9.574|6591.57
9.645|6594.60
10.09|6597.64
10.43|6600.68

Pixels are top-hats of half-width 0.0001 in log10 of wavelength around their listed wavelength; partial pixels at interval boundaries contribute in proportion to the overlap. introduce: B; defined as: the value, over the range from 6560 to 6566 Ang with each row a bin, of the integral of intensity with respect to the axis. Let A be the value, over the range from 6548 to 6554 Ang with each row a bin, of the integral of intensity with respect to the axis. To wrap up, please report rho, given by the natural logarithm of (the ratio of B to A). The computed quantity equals -0.079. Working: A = 59.1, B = 54.7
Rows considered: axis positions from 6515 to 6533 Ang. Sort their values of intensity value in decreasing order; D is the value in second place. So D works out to 9.63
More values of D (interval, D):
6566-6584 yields 9.87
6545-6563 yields 10.16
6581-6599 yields 9.952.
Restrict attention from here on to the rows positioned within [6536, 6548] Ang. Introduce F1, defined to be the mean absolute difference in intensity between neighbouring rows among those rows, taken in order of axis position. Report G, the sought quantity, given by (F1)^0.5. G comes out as 0.627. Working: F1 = 0.39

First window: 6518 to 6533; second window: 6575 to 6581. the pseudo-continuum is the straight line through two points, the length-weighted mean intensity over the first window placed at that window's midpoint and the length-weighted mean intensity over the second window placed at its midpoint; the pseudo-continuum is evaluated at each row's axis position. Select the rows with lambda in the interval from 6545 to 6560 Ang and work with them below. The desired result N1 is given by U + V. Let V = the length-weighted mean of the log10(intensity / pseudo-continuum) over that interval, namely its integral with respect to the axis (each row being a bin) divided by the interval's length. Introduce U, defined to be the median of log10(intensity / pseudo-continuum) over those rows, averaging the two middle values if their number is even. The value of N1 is 0.027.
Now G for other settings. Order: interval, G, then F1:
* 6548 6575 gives 0.639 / 0.41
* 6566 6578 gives 0.703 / 0.49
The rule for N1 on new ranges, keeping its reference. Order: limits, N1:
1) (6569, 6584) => -0.008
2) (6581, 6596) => -0.033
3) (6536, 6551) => 0.073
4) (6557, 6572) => -0.034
